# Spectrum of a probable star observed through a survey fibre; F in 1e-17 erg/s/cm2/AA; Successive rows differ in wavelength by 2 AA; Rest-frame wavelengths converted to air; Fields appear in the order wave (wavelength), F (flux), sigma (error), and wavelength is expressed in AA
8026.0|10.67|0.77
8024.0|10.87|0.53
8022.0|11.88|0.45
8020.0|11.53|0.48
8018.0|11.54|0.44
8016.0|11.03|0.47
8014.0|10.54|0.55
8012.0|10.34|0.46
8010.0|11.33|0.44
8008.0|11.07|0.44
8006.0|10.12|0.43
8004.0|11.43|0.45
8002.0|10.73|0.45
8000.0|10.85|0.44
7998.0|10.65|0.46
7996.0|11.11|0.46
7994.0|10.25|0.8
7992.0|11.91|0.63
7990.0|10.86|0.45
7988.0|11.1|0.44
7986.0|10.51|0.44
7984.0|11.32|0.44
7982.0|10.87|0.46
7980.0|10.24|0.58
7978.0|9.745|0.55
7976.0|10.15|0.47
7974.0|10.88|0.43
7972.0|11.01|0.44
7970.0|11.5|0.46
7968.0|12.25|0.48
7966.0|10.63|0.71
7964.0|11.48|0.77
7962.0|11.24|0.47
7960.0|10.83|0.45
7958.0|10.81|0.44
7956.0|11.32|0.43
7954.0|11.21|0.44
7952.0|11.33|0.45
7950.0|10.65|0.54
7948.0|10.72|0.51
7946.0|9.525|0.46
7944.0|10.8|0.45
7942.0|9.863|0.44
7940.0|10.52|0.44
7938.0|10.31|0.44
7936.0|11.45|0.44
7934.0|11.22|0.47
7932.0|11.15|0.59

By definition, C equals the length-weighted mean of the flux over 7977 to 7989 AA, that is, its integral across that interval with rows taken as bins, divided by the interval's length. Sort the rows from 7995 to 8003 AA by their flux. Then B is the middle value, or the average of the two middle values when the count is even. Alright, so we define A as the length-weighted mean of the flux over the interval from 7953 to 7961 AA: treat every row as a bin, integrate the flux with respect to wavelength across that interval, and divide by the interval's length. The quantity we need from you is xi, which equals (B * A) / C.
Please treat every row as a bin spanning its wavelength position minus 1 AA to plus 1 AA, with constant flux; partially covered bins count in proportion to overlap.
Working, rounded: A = 11.0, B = 10.8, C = 10.6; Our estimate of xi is 11.2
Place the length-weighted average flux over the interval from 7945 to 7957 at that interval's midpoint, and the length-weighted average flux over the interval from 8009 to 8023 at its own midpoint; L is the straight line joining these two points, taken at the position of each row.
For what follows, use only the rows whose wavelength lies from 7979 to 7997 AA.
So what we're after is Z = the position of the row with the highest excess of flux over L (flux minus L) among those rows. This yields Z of 7992.0 AA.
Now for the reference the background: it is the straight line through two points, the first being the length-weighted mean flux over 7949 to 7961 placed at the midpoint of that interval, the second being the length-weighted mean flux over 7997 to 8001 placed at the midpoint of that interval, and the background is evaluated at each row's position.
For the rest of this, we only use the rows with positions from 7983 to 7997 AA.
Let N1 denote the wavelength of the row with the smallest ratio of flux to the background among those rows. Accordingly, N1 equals 7994.0 AA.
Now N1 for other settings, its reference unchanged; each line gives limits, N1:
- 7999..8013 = 8006.0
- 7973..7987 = 7978.0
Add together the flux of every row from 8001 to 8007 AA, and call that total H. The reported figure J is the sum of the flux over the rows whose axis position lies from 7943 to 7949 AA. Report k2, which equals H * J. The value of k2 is 1002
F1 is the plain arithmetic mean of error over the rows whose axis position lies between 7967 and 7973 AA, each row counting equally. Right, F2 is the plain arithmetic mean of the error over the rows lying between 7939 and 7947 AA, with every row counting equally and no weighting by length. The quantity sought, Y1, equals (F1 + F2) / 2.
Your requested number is 0.45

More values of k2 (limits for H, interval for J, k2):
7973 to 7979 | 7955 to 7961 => 1014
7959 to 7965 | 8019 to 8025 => 1150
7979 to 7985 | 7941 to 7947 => 979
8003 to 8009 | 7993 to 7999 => 1044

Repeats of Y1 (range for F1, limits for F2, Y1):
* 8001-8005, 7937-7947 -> 0.45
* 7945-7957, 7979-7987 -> 0.48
